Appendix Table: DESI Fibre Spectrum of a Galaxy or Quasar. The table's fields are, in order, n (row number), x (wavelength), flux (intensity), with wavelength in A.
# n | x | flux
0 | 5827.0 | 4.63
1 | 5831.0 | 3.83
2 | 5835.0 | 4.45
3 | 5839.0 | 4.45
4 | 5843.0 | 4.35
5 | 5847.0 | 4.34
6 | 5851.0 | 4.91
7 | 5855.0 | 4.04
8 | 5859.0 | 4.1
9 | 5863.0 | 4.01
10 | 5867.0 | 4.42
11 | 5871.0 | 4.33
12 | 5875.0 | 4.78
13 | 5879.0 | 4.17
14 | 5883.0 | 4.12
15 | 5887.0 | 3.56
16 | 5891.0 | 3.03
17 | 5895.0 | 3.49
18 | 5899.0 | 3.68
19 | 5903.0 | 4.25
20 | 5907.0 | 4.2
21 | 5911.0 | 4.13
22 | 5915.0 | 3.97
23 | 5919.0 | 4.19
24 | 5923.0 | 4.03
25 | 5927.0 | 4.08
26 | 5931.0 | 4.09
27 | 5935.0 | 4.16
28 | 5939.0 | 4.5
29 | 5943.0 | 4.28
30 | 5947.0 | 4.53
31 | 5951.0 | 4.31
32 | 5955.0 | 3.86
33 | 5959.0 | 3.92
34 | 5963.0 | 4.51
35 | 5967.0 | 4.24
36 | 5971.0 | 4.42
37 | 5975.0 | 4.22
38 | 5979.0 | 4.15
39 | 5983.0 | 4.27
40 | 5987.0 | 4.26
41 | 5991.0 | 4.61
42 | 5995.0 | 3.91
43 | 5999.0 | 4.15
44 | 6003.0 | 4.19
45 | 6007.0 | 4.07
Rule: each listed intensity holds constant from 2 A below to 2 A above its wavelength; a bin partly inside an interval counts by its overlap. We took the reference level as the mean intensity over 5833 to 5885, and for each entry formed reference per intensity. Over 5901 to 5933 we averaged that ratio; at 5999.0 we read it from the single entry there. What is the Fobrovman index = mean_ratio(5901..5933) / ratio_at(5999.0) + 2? 3.01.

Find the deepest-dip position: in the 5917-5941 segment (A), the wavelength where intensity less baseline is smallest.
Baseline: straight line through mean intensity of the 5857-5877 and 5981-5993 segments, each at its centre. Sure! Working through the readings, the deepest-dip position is 5923.0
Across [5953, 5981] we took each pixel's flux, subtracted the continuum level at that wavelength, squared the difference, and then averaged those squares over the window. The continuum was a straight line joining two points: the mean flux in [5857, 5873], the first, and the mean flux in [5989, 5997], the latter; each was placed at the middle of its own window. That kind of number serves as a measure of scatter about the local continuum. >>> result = 0.052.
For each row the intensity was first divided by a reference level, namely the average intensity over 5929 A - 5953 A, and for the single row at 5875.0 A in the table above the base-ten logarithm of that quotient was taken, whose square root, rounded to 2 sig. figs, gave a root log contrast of 0.21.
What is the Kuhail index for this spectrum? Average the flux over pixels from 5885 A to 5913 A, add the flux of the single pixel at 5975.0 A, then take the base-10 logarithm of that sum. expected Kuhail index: 0.902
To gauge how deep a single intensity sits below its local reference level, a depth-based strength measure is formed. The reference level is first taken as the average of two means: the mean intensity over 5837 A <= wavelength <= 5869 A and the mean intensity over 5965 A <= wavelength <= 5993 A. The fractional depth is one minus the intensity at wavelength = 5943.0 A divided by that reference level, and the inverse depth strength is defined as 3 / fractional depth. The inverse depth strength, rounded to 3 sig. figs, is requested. 334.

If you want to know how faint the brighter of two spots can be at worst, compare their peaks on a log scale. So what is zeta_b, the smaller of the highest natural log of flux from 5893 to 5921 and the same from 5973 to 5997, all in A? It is 1.45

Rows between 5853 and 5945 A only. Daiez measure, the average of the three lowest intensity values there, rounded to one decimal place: 3.4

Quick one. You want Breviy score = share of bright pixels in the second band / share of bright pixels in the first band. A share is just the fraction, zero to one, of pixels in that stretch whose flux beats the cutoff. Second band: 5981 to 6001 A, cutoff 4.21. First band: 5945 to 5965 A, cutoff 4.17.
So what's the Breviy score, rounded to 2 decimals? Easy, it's 1.00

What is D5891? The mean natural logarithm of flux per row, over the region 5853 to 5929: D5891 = 1.389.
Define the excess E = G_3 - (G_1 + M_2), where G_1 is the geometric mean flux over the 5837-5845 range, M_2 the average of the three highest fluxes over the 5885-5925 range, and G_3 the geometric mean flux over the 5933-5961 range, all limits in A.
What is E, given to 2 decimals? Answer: -4.40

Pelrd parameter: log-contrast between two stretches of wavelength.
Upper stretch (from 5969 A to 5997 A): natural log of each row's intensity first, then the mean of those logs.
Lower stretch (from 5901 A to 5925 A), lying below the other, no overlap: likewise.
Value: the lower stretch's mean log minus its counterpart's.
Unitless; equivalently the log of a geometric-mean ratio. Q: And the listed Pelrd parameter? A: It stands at -0.031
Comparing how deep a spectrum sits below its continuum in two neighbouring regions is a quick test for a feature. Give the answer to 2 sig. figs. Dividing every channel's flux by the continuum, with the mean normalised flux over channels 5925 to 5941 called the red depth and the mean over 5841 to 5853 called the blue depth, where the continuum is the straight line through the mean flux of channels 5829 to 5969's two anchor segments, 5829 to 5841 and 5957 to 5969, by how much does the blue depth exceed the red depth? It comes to 0.074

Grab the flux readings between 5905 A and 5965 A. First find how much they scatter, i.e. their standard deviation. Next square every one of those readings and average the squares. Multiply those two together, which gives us 4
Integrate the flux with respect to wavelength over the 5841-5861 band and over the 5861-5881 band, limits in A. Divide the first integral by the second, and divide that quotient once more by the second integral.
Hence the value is 0.0115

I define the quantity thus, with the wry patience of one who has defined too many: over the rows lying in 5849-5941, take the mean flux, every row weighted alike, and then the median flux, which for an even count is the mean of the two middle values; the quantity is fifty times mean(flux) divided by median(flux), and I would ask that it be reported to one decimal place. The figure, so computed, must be 49.7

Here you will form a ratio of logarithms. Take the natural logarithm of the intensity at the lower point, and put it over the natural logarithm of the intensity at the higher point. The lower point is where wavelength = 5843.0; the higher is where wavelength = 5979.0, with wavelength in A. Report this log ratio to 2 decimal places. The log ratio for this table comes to 1.03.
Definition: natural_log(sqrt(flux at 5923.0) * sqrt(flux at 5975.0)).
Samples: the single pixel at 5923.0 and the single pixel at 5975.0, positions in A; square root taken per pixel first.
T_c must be 1.42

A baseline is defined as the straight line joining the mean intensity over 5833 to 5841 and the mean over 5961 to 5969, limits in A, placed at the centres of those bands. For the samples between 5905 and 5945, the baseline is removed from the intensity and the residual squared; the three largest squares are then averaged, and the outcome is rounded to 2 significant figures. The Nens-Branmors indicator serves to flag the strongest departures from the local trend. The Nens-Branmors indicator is 0.14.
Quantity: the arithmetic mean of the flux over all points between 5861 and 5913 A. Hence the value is 4.013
